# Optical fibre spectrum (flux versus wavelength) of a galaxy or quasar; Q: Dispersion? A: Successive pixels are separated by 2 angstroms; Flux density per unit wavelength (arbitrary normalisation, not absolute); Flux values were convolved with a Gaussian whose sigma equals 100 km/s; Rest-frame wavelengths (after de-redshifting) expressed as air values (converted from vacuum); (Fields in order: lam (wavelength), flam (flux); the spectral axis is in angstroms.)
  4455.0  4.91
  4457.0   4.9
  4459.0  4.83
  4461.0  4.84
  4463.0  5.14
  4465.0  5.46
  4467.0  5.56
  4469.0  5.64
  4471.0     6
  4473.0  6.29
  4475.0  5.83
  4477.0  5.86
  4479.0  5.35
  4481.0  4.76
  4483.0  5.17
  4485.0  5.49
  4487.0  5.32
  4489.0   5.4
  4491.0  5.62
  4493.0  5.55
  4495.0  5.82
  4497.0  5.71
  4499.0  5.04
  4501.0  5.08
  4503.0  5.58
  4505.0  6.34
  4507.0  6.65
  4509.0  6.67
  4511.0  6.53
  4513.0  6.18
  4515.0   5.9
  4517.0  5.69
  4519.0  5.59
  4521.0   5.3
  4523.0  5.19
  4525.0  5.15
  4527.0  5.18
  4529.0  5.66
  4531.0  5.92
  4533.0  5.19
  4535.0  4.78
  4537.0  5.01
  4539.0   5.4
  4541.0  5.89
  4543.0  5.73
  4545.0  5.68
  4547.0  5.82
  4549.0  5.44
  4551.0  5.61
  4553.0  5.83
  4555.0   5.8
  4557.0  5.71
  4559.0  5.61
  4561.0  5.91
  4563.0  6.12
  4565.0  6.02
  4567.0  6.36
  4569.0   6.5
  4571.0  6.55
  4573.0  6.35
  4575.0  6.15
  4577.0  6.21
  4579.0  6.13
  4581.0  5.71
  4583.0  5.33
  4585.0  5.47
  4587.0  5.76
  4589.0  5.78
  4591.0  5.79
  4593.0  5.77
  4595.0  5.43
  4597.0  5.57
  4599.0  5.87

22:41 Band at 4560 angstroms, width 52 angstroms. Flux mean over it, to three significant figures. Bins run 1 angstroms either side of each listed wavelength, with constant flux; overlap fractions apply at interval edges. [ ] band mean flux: 5.81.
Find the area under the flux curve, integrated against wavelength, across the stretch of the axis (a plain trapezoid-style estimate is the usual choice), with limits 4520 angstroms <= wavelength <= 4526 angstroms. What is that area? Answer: 31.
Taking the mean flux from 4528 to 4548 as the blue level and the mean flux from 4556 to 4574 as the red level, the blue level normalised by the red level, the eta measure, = 0.90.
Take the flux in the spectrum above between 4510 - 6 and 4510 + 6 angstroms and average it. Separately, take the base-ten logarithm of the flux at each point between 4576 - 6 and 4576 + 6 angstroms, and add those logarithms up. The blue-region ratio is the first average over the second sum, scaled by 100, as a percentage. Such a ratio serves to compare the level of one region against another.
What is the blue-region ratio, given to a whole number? 134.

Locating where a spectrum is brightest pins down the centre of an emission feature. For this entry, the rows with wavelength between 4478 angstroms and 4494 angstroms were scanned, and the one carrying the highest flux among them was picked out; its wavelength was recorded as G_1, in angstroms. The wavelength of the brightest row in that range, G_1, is 4491.0 angstroms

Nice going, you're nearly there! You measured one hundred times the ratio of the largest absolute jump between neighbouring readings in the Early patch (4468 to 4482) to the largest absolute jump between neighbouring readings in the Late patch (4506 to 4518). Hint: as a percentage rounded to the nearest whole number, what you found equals 169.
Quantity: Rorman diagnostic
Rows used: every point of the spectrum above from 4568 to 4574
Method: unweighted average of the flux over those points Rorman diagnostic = 6.5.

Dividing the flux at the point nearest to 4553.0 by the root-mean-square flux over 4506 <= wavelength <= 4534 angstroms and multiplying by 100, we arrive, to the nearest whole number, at 101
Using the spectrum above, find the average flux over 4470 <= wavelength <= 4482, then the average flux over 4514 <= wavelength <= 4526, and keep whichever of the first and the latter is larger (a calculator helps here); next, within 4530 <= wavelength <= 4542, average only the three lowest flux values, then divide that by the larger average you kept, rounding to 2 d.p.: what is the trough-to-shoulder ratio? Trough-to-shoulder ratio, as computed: 0.88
